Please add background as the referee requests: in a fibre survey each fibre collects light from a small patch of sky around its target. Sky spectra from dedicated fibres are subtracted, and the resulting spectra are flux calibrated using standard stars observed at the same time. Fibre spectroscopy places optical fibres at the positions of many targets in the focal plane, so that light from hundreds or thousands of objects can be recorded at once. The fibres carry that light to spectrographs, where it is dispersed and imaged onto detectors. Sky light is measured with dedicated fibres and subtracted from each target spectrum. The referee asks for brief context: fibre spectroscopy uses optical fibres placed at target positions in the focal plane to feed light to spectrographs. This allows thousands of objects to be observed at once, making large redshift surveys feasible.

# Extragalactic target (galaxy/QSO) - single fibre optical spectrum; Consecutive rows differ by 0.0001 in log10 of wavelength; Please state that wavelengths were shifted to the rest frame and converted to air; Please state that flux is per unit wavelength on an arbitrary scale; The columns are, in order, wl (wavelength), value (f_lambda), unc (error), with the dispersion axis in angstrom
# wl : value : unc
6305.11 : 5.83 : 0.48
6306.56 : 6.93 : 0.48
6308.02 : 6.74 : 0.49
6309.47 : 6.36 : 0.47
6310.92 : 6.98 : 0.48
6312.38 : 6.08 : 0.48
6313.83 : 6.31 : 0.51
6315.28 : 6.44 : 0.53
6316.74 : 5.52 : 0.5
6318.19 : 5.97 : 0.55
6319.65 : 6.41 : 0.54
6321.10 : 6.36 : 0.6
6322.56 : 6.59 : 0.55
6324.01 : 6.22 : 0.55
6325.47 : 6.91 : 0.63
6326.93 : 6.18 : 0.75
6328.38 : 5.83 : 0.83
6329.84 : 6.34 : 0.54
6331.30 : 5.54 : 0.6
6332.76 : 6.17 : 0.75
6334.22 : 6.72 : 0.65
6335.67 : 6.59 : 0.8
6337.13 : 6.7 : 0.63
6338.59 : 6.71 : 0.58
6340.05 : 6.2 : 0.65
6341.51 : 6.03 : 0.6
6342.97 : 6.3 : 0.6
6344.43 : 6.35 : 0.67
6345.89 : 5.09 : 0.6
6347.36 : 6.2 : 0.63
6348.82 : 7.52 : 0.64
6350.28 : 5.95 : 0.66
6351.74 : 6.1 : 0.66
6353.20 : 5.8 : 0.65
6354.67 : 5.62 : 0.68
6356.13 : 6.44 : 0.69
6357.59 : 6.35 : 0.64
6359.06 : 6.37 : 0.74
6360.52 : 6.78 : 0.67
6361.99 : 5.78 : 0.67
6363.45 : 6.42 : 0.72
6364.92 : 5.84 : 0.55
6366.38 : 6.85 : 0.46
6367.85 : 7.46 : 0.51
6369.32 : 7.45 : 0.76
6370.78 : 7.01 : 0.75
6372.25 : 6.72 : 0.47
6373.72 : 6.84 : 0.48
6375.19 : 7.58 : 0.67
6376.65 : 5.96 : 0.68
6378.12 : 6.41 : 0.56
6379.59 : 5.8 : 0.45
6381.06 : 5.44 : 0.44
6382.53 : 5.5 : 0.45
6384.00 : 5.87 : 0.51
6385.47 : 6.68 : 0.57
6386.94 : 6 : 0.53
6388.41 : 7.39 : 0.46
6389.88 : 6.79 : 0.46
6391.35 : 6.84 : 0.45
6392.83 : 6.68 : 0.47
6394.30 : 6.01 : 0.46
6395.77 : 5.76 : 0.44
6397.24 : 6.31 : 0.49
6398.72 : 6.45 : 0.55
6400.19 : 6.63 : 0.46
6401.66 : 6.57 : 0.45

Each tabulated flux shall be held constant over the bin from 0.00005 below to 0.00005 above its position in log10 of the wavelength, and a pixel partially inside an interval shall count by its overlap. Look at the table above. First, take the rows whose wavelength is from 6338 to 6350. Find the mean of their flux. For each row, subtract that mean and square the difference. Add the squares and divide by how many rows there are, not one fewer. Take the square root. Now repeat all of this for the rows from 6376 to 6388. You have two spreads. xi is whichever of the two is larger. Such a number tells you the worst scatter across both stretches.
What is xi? 0.63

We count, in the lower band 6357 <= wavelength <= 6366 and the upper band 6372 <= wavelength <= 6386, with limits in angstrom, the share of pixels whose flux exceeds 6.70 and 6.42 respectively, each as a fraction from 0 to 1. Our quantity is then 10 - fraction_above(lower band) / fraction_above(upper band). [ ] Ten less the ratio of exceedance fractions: 9.58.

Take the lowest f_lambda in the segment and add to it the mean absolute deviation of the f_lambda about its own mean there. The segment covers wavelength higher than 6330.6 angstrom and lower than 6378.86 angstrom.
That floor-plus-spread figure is 5.54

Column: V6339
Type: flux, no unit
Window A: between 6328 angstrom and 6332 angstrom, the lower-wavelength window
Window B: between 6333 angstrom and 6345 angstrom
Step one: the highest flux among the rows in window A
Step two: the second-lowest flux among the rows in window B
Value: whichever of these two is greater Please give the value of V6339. 6.3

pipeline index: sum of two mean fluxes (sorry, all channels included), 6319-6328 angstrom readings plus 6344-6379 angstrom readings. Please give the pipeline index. 12.9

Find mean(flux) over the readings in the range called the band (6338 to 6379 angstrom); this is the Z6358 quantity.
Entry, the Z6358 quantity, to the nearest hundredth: 6.43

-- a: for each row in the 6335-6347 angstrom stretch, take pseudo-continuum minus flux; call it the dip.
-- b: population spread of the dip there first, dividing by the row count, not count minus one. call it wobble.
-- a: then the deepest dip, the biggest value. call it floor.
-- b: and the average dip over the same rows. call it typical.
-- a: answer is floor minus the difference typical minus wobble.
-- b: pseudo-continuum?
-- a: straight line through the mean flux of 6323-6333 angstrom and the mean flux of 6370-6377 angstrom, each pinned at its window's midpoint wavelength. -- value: 1.8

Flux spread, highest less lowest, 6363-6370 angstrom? 1.6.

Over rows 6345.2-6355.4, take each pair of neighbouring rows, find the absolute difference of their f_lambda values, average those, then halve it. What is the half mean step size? 0.39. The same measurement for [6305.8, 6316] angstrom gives 0.20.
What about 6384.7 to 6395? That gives 0.30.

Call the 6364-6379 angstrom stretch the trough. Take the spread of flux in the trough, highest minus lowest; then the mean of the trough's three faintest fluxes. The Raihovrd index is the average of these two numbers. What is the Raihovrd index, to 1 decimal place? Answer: 3.9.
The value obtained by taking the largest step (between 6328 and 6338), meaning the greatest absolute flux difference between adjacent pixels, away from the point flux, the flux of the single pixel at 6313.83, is 5.51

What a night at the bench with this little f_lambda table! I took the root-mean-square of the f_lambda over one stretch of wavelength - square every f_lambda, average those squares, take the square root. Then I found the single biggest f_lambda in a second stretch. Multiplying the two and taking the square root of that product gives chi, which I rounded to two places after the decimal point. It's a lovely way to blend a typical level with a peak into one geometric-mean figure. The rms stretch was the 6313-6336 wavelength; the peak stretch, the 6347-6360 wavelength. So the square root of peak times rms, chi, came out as 6.87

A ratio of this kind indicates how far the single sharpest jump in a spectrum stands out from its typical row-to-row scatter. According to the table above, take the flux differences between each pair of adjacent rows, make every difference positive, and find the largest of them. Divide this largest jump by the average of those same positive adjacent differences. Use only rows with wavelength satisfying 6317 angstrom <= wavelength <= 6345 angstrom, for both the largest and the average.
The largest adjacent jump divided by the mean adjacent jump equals 2.2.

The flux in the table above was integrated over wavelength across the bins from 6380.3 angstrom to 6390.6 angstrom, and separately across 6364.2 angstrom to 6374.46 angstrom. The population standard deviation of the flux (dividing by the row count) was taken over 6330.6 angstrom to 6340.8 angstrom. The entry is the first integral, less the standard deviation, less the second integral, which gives -6.8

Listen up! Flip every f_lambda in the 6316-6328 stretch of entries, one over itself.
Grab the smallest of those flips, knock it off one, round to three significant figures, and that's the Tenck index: 0.855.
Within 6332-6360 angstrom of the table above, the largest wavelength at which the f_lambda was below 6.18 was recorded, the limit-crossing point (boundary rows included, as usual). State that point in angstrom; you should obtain 6354.67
